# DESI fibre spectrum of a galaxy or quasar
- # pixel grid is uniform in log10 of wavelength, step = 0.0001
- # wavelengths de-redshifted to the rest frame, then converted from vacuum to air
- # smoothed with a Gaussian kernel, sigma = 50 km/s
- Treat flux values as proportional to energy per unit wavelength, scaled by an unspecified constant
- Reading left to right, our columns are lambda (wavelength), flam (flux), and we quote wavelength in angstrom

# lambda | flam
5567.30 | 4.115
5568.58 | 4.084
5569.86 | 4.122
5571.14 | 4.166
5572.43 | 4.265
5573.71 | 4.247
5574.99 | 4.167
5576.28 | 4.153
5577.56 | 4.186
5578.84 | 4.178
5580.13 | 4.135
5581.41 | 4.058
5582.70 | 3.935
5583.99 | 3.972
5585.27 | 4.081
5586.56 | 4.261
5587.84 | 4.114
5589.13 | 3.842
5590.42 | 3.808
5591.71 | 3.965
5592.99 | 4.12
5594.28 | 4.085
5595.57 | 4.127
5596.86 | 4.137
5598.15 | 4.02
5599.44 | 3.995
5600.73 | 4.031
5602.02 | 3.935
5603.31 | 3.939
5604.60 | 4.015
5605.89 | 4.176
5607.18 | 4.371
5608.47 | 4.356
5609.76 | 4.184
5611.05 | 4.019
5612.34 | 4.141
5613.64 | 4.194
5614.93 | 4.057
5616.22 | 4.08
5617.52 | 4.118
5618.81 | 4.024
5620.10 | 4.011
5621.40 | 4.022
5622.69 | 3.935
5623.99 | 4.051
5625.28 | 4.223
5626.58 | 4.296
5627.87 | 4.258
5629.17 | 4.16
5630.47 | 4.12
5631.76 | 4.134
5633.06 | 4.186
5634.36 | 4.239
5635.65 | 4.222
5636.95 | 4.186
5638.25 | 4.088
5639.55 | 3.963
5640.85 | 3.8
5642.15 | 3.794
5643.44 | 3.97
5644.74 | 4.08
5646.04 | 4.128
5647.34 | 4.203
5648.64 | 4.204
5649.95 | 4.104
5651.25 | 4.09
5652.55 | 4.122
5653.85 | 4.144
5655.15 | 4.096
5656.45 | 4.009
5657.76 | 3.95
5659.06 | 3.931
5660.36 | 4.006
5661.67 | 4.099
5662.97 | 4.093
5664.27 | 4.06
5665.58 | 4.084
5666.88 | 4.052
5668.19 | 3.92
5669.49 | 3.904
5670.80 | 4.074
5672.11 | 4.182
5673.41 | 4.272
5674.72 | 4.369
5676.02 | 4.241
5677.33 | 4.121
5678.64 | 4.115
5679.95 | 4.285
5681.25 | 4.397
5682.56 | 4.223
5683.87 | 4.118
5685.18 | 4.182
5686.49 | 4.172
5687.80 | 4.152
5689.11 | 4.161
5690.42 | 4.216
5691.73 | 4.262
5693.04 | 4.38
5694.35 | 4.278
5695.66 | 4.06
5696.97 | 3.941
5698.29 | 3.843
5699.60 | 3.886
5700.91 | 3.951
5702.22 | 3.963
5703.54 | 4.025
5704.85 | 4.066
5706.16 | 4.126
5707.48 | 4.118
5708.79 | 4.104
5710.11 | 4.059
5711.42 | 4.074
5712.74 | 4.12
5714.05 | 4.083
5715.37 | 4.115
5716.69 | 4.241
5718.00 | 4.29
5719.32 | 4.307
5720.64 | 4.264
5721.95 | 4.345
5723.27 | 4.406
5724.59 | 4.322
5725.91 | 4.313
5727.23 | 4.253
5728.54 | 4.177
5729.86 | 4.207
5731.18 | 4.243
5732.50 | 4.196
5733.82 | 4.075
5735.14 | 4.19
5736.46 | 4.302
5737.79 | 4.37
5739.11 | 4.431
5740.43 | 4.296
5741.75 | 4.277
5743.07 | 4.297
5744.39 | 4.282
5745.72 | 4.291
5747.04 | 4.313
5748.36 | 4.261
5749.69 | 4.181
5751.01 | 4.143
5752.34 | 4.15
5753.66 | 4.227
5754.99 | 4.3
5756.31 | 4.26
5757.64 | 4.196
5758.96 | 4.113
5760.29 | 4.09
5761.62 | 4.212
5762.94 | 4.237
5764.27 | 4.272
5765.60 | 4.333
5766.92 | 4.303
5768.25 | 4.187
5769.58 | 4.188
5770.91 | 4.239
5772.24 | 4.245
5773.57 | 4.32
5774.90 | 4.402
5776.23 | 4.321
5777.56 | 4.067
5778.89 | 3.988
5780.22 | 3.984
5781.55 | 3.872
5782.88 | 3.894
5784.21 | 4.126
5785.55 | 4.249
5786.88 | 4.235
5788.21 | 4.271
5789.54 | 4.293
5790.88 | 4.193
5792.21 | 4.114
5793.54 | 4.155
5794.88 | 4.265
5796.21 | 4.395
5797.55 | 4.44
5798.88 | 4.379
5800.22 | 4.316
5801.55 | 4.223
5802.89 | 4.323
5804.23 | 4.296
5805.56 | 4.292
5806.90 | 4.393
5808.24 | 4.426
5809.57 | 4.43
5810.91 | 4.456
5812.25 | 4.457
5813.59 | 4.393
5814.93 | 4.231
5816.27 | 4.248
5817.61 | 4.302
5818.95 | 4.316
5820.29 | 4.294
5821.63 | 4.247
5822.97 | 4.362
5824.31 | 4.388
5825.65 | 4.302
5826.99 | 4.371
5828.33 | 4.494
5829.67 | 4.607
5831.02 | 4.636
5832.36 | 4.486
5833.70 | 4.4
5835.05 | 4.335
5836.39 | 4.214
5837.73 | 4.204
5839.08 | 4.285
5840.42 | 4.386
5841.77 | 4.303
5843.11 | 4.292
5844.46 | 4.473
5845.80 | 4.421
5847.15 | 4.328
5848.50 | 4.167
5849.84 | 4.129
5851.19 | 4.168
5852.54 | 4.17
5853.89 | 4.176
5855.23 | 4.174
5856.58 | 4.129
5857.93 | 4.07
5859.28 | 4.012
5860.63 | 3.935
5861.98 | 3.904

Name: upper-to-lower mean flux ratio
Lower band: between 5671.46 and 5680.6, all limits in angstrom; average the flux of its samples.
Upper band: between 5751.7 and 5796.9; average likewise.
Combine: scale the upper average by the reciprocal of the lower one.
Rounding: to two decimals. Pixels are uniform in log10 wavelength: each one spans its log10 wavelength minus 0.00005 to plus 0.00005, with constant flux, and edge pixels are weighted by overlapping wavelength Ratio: 0.99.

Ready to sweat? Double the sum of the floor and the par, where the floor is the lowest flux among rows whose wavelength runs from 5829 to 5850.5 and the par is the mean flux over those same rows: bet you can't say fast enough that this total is 17.0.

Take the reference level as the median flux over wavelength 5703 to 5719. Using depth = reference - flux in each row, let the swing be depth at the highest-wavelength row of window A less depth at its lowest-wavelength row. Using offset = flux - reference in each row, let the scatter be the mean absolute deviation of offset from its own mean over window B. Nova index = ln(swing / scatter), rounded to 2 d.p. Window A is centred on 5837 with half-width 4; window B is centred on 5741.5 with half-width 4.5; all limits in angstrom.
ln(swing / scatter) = -1.18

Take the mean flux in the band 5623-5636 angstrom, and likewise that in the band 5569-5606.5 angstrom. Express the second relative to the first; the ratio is 0.97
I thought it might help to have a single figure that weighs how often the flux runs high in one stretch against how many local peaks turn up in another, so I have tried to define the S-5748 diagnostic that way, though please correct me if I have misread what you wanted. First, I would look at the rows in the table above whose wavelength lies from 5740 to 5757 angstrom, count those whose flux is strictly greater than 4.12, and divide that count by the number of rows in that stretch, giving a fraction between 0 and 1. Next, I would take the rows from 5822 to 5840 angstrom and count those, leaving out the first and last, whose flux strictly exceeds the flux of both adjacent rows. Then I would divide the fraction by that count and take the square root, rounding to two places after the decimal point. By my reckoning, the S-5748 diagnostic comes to 0.71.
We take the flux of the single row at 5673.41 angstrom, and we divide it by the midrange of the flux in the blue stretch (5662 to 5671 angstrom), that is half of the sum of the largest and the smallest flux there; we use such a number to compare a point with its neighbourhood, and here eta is 1.068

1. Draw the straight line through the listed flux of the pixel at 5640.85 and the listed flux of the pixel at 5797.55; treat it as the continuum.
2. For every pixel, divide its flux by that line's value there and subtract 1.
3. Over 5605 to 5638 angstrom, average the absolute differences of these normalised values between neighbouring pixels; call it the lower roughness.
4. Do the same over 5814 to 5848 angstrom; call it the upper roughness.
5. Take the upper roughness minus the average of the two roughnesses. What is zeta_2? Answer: -0.0024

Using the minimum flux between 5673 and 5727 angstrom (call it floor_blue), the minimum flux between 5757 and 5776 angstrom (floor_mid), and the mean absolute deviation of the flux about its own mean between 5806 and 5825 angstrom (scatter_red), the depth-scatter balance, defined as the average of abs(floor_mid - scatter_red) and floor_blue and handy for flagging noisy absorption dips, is 3.93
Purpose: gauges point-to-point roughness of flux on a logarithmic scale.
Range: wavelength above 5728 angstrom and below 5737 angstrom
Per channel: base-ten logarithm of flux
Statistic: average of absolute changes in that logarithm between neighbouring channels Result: 0.0080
